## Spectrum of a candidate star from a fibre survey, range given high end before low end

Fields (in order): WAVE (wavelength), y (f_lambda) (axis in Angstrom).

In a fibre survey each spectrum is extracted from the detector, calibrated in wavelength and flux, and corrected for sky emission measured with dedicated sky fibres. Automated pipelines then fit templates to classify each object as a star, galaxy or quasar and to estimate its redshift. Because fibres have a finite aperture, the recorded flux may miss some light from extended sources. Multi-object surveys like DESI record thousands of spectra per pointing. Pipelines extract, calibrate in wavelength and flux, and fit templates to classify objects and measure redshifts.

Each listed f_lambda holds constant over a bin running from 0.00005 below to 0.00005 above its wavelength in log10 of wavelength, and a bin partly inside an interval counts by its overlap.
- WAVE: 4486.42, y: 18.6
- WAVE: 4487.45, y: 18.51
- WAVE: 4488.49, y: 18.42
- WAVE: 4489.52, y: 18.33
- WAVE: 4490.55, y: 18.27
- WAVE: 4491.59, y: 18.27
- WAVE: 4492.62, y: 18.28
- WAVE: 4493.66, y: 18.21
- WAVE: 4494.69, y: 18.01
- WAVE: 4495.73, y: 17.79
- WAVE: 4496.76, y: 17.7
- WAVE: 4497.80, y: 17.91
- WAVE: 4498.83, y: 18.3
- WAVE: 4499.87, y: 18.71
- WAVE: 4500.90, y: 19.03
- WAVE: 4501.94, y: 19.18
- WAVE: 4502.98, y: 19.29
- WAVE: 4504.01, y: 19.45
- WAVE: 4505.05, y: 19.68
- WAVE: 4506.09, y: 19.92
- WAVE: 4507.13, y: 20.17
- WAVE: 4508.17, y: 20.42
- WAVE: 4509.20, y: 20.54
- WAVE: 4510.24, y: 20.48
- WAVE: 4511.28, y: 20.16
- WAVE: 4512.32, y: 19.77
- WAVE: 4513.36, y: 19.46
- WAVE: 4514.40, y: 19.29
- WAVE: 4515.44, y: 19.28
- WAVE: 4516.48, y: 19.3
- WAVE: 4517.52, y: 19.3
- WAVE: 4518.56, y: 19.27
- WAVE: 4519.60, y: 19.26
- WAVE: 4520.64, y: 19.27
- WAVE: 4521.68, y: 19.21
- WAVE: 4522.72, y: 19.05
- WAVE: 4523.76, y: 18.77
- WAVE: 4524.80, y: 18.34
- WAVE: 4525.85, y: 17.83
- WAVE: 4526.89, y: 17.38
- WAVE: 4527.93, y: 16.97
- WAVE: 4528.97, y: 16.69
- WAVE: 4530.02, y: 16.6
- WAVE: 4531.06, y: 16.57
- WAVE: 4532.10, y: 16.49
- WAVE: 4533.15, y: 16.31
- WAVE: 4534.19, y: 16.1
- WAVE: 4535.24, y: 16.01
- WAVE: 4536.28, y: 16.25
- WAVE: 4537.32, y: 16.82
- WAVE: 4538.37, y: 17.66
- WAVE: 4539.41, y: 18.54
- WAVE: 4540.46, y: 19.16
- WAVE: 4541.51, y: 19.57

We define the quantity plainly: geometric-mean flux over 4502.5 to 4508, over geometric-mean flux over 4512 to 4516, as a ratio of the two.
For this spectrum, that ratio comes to 1.01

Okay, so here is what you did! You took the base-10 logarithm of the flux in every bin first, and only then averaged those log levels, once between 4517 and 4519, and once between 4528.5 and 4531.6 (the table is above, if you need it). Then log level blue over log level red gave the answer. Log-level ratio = 1.053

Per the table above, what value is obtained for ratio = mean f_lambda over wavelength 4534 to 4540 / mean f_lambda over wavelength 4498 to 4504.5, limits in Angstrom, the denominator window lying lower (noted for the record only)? 0.89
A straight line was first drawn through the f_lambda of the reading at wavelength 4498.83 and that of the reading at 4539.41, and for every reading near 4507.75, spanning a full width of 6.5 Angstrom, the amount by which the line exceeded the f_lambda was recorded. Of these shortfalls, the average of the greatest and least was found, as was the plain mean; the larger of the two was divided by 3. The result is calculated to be -0.59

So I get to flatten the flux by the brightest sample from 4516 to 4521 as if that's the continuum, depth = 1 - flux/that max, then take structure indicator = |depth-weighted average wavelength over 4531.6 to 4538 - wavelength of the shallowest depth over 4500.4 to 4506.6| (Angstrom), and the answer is 28.6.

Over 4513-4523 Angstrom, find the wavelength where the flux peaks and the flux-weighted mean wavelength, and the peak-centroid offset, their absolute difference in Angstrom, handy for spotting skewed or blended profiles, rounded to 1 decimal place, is 4.7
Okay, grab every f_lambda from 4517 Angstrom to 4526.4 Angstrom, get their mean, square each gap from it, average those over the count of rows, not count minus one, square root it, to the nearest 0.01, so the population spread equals 0.49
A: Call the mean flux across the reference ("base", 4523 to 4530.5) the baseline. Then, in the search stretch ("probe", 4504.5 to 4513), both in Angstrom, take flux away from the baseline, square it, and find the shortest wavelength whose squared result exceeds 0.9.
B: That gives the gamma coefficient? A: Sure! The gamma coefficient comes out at 4505.05 Angstrom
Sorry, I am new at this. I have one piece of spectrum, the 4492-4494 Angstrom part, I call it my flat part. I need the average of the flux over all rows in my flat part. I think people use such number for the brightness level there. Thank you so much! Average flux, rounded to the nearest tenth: 18.2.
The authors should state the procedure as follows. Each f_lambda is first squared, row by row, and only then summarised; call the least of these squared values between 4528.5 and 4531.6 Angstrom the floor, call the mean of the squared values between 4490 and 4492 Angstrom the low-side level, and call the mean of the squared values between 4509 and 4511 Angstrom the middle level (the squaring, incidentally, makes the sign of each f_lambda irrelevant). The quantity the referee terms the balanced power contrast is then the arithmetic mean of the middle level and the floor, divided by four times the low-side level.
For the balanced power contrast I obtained 0.260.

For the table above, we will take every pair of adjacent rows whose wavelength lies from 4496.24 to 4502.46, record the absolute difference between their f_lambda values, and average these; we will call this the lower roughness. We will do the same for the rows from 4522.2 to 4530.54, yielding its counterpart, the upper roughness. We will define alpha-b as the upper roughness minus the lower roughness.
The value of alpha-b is 0.05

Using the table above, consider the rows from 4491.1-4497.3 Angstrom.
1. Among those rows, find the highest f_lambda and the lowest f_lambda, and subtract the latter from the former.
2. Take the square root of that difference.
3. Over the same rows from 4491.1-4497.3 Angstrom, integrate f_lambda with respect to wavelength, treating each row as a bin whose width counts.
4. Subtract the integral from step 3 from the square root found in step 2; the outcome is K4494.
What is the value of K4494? -111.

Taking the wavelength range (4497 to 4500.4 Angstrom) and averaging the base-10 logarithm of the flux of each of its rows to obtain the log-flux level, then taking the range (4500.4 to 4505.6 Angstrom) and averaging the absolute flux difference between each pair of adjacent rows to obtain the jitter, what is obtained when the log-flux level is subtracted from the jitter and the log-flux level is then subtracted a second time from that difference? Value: -2.36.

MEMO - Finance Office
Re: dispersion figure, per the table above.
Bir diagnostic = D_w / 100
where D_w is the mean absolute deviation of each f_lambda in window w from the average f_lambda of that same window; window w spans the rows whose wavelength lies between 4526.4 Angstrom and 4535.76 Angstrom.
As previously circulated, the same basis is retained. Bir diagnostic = 0.0030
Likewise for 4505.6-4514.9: 0.0037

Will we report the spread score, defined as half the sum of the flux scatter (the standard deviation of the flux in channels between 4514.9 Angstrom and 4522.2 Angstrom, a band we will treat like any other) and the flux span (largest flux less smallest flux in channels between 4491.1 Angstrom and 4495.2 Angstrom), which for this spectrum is 0.15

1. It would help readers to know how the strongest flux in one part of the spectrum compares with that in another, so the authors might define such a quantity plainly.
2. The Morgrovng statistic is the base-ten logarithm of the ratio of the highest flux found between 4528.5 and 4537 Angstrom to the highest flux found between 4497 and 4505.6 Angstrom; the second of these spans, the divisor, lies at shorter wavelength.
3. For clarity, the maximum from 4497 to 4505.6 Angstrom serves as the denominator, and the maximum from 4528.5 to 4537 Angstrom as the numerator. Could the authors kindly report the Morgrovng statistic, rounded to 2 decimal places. -0.07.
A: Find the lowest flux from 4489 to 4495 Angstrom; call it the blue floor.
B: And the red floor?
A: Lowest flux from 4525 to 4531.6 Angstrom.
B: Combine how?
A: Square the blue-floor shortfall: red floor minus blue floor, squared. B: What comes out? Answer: 2.1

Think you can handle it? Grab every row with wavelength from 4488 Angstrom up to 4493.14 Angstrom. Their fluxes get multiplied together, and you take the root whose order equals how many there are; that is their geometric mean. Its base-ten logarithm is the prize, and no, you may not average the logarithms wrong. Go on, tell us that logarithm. 1.26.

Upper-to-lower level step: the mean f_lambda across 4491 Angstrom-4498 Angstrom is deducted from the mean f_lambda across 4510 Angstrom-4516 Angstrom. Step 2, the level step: 1.7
